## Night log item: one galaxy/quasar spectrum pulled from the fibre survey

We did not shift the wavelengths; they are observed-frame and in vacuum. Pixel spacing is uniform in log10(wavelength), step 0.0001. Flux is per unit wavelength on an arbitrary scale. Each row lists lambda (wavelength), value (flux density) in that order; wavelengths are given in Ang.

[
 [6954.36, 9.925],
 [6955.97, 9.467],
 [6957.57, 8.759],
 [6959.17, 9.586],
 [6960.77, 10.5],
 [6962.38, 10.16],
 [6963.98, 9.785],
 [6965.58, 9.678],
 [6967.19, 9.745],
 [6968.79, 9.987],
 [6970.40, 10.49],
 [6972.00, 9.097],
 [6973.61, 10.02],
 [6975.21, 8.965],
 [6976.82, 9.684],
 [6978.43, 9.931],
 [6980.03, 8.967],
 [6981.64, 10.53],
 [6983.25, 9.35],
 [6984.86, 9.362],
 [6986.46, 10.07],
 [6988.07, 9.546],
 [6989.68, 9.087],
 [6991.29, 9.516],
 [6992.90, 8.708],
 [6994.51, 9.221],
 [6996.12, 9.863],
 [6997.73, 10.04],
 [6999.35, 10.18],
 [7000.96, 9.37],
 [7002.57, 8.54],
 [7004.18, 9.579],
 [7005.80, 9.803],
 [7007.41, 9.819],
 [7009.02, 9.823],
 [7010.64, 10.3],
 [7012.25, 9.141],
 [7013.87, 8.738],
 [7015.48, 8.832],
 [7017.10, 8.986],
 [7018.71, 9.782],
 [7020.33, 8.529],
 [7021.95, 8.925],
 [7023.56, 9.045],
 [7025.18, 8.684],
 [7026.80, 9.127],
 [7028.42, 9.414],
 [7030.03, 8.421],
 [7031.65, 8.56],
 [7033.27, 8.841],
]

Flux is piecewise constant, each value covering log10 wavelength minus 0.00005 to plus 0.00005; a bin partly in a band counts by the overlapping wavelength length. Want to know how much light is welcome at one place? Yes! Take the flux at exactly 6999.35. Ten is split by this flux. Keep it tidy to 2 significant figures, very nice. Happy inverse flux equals 0.98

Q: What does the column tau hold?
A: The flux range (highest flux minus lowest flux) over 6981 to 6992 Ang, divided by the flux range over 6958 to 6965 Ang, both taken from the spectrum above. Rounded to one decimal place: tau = 1.6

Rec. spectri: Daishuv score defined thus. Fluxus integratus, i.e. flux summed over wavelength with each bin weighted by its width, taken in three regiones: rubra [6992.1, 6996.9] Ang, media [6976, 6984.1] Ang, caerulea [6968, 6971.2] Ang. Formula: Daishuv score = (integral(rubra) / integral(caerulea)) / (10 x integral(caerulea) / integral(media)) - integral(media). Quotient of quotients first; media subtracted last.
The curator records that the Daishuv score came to -78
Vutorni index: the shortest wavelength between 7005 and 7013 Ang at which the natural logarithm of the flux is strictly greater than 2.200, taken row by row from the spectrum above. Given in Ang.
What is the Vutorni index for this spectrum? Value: 7005.80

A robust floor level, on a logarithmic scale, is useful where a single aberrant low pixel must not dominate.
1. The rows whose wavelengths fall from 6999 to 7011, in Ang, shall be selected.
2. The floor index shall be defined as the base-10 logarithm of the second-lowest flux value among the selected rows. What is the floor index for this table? 0.972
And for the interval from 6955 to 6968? 0.976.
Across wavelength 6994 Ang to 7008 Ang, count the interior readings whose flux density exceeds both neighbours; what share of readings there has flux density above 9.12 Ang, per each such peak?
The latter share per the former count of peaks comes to 0.89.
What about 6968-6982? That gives 0.22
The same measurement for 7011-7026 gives 0.11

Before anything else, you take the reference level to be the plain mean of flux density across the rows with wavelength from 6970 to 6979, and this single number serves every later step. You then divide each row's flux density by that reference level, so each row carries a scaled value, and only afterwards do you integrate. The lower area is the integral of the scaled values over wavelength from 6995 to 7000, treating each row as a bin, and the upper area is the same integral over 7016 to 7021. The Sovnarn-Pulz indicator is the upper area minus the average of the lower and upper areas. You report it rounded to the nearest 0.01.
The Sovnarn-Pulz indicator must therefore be -0.22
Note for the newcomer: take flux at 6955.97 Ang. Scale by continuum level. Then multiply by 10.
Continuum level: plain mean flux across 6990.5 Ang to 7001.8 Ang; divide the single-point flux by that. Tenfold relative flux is 9.9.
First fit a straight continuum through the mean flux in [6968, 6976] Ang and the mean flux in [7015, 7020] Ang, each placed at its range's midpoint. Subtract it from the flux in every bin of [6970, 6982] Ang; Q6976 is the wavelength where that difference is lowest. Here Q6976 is 6975.21 Ang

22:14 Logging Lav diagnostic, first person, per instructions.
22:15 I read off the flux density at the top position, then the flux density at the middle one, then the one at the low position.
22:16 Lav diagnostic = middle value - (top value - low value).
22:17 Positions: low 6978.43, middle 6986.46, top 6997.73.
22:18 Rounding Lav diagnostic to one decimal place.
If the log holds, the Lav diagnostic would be 10.0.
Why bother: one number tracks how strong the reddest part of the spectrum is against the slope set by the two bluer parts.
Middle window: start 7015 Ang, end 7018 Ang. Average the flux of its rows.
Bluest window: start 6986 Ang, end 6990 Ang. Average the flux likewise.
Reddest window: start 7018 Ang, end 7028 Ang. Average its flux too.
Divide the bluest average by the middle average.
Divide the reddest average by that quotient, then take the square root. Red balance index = 2.90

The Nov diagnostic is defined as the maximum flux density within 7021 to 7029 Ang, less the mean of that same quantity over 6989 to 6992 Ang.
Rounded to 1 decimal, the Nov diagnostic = 0.1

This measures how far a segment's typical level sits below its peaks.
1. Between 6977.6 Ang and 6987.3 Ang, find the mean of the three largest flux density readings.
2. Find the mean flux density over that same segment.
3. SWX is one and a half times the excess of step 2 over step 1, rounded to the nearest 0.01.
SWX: -0.71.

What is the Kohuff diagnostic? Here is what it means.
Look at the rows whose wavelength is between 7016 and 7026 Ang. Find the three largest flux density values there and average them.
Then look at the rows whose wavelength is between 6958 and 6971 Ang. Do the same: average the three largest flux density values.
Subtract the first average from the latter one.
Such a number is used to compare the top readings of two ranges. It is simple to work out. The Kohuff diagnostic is 1.11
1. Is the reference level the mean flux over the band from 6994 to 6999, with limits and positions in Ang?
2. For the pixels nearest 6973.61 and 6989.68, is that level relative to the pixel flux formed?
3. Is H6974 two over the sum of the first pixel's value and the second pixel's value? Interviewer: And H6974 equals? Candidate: 0.98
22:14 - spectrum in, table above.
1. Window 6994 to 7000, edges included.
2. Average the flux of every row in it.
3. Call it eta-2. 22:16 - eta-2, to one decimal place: 9.8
